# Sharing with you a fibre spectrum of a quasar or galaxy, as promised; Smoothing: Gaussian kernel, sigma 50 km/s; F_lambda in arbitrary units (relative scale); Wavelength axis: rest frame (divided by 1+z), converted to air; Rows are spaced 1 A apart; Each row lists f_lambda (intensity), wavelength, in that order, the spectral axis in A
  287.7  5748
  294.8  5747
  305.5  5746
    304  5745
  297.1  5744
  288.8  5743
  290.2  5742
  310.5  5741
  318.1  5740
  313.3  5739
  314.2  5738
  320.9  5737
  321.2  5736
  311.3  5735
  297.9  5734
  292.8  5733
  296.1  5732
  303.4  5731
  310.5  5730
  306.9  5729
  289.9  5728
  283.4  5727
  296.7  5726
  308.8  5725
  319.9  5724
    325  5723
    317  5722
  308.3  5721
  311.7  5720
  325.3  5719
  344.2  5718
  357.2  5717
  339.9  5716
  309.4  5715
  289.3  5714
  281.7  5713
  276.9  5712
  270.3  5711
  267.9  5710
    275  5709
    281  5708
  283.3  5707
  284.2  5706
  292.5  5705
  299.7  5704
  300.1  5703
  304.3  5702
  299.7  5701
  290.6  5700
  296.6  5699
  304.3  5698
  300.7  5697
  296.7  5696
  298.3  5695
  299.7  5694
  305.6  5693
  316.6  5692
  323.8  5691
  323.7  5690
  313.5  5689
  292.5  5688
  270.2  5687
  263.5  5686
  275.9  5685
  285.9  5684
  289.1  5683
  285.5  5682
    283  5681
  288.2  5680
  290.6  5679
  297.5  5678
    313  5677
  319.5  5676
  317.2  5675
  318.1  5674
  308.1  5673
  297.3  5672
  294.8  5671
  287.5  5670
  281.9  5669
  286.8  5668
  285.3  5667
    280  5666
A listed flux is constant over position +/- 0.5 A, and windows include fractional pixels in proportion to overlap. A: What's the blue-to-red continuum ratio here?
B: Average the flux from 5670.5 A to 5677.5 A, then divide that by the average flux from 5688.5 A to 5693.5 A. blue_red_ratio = 0.978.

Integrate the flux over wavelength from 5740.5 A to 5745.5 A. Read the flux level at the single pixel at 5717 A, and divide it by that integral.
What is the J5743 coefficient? 0.240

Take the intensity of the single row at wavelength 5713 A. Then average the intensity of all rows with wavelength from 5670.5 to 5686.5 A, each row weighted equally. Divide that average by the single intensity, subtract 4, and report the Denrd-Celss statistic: -2.95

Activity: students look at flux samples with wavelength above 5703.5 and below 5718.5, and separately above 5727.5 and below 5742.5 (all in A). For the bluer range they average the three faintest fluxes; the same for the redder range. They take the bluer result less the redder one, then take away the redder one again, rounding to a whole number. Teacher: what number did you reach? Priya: -311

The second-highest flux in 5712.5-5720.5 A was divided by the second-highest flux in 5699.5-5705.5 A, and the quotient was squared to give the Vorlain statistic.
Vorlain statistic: 1.32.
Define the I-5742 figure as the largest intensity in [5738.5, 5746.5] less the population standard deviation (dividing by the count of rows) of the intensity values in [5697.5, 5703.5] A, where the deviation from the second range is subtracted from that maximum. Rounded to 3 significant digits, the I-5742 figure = 313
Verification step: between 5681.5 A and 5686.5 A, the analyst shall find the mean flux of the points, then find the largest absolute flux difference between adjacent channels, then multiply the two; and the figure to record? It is 3472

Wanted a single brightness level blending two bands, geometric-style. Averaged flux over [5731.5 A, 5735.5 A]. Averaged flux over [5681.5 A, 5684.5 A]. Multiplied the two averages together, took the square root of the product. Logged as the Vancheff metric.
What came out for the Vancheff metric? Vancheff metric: 293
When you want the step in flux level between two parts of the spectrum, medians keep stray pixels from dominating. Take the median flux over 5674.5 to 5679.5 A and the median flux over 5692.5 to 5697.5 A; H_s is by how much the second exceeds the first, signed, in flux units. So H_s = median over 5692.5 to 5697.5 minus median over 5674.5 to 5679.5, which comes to -13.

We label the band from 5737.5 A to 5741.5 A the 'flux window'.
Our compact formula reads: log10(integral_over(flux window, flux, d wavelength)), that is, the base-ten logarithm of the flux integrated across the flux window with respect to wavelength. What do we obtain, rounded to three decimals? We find 3.099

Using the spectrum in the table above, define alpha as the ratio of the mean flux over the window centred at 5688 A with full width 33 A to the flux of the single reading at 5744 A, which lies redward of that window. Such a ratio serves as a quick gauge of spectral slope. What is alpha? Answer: 1.01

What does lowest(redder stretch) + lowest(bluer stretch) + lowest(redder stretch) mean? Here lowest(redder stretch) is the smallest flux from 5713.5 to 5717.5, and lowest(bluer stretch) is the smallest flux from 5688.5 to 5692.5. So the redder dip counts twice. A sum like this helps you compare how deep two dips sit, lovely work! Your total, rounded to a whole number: 892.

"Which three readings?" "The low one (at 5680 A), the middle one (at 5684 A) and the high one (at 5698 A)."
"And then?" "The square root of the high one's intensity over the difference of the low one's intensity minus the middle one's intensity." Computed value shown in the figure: 12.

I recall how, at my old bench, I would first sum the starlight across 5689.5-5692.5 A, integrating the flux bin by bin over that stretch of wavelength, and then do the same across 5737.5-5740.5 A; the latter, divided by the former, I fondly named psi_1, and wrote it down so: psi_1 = 0.981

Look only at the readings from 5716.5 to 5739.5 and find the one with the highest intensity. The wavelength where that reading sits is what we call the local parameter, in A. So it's 5717 A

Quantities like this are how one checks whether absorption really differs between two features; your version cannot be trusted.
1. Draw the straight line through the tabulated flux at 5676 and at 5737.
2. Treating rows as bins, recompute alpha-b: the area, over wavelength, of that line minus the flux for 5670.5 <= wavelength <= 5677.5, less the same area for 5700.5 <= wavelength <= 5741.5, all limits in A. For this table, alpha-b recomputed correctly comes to -614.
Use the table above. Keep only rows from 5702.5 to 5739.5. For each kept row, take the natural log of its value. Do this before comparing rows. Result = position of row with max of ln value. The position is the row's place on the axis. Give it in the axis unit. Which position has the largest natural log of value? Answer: 5717 A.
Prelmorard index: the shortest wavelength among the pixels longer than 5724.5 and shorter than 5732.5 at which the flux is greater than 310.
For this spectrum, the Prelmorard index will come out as 5730 A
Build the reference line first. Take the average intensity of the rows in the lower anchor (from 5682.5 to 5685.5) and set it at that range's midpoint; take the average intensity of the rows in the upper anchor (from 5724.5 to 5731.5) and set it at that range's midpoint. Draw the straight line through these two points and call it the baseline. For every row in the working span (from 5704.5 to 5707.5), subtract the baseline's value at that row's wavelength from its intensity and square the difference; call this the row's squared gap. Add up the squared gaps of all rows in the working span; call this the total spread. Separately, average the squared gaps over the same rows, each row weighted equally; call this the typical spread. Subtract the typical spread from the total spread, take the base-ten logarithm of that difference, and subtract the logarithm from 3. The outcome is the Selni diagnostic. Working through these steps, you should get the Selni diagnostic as 1.0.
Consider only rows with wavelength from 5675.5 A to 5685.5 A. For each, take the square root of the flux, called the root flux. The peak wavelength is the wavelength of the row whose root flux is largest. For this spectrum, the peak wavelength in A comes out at 5676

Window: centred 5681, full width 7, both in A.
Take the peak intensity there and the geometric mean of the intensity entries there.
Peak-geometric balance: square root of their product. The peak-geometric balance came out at 293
